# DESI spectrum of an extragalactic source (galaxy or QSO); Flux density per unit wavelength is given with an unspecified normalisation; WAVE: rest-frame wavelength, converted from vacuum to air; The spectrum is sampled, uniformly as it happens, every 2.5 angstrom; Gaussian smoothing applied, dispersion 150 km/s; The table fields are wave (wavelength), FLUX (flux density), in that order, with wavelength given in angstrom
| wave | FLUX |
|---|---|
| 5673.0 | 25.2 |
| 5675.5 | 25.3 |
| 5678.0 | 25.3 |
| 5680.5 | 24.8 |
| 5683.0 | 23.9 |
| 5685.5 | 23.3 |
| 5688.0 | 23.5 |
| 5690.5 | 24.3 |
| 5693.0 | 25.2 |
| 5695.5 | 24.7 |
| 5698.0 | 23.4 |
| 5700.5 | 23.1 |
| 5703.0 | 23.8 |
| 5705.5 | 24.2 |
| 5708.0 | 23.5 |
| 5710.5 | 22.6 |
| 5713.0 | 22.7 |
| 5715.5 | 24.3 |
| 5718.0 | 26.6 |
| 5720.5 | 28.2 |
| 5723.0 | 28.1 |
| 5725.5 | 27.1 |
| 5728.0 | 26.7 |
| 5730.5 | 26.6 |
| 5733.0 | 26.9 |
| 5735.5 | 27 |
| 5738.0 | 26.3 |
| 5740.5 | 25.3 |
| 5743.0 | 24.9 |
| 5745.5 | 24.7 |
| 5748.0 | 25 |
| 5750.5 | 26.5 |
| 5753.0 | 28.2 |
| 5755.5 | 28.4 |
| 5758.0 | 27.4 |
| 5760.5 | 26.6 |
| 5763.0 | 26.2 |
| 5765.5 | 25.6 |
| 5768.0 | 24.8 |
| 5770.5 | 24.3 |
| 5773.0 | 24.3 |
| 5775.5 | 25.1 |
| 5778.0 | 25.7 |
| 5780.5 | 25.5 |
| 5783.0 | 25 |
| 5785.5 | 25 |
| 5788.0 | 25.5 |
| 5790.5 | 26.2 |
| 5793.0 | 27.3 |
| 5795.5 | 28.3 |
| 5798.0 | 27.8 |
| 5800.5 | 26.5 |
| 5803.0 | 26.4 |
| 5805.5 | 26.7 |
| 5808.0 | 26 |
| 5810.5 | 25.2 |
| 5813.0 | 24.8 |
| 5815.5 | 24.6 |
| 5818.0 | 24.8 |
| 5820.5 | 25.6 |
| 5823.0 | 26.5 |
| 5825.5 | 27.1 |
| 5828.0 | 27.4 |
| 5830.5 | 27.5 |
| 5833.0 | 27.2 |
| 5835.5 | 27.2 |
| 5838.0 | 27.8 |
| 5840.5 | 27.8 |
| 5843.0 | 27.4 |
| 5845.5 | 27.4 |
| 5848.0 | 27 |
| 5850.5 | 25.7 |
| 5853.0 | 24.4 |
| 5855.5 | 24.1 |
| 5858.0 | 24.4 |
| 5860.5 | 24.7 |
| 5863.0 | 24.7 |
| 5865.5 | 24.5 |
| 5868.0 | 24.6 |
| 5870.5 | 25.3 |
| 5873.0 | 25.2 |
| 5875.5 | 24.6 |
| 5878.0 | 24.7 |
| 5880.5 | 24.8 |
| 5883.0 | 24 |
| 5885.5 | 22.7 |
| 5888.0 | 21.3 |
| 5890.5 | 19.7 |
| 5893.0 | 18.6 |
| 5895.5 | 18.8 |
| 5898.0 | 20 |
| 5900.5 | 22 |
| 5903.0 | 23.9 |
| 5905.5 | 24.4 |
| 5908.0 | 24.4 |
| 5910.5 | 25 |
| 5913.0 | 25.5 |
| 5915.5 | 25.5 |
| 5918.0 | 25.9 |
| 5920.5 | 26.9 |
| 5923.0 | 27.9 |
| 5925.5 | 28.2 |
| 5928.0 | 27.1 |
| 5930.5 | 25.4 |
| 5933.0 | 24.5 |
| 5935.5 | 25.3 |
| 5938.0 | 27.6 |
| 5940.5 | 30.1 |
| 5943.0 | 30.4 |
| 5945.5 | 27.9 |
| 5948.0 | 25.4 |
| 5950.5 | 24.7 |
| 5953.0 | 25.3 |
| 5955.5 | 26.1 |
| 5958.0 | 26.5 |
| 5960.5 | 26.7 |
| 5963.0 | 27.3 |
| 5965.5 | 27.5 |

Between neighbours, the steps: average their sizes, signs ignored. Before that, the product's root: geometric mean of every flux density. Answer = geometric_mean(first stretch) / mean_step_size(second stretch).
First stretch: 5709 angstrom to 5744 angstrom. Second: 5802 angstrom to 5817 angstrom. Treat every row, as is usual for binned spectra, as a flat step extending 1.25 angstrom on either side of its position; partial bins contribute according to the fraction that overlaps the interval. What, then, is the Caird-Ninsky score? 54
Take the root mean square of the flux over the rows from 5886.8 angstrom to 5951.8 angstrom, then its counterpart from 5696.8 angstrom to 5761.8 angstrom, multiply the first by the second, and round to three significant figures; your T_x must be 645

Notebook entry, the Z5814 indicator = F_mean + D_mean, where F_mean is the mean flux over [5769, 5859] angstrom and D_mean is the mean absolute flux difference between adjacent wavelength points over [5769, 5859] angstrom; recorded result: 26.6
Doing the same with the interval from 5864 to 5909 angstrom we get 23.8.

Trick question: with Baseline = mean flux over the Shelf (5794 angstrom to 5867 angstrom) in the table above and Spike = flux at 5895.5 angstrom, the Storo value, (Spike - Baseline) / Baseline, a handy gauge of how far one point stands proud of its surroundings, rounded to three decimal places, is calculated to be -0.282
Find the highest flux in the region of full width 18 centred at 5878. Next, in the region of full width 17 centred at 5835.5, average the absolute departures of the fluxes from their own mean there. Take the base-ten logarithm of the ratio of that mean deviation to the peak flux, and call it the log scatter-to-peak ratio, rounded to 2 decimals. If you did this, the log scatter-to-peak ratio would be -2.11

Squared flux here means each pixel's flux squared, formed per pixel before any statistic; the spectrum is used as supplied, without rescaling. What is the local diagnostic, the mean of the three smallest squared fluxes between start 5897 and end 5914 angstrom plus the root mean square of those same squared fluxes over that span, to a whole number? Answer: 1051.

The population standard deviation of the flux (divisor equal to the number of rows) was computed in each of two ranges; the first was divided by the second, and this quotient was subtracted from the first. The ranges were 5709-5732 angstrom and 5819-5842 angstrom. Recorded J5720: -1.1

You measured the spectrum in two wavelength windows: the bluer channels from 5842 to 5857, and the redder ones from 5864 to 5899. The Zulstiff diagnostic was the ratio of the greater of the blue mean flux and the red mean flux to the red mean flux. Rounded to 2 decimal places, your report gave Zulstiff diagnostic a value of 1.14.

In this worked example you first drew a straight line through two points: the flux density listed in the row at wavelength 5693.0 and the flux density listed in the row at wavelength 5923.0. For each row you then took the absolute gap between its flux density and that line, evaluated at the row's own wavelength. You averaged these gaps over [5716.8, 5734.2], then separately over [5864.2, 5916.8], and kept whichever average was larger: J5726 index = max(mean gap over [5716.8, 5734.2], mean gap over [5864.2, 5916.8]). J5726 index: 4.2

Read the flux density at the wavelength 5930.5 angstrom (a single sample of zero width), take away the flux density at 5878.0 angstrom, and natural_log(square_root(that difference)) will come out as -0.18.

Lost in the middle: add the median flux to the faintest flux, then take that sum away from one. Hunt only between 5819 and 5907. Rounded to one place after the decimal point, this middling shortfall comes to -42.3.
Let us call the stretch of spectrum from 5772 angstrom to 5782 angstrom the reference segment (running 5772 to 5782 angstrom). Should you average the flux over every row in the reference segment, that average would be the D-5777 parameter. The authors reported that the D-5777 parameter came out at 25.2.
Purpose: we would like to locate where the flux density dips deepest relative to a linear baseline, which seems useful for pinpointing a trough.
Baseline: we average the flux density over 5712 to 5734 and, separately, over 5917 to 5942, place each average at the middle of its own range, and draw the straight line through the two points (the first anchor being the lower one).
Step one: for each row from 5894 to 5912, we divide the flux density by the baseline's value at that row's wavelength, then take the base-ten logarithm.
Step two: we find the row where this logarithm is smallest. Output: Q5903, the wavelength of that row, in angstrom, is 5895.5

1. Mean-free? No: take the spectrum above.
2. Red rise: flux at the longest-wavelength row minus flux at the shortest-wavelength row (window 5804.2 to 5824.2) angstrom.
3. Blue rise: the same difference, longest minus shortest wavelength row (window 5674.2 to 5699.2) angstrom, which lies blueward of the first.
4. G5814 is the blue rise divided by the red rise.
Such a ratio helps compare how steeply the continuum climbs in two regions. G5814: 9.5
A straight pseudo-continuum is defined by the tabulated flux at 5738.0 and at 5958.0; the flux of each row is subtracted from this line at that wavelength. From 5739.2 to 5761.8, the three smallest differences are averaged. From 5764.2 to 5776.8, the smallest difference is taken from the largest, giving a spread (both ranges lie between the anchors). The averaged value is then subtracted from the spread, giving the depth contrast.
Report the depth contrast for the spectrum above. 3.0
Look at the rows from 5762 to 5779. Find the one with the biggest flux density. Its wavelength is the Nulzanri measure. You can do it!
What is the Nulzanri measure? 5763.0 angstrom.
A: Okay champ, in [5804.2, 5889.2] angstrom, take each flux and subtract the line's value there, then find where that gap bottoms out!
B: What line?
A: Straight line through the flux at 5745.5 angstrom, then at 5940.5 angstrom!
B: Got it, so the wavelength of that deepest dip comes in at 5888.0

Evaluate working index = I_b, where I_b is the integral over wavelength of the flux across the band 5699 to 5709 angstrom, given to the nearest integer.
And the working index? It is 236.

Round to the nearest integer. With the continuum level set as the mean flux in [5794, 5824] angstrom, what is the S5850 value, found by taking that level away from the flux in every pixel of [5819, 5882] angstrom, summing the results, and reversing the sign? 5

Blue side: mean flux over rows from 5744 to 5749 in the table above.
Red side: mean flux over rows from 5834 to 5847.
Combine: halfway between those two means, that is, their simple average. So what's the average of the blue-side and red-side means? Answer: 26.2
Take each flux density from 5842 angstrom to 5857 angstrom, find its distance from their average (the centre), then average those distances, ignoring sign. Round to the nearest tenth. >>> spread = 1.3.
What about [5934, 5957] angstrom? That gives 1.8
